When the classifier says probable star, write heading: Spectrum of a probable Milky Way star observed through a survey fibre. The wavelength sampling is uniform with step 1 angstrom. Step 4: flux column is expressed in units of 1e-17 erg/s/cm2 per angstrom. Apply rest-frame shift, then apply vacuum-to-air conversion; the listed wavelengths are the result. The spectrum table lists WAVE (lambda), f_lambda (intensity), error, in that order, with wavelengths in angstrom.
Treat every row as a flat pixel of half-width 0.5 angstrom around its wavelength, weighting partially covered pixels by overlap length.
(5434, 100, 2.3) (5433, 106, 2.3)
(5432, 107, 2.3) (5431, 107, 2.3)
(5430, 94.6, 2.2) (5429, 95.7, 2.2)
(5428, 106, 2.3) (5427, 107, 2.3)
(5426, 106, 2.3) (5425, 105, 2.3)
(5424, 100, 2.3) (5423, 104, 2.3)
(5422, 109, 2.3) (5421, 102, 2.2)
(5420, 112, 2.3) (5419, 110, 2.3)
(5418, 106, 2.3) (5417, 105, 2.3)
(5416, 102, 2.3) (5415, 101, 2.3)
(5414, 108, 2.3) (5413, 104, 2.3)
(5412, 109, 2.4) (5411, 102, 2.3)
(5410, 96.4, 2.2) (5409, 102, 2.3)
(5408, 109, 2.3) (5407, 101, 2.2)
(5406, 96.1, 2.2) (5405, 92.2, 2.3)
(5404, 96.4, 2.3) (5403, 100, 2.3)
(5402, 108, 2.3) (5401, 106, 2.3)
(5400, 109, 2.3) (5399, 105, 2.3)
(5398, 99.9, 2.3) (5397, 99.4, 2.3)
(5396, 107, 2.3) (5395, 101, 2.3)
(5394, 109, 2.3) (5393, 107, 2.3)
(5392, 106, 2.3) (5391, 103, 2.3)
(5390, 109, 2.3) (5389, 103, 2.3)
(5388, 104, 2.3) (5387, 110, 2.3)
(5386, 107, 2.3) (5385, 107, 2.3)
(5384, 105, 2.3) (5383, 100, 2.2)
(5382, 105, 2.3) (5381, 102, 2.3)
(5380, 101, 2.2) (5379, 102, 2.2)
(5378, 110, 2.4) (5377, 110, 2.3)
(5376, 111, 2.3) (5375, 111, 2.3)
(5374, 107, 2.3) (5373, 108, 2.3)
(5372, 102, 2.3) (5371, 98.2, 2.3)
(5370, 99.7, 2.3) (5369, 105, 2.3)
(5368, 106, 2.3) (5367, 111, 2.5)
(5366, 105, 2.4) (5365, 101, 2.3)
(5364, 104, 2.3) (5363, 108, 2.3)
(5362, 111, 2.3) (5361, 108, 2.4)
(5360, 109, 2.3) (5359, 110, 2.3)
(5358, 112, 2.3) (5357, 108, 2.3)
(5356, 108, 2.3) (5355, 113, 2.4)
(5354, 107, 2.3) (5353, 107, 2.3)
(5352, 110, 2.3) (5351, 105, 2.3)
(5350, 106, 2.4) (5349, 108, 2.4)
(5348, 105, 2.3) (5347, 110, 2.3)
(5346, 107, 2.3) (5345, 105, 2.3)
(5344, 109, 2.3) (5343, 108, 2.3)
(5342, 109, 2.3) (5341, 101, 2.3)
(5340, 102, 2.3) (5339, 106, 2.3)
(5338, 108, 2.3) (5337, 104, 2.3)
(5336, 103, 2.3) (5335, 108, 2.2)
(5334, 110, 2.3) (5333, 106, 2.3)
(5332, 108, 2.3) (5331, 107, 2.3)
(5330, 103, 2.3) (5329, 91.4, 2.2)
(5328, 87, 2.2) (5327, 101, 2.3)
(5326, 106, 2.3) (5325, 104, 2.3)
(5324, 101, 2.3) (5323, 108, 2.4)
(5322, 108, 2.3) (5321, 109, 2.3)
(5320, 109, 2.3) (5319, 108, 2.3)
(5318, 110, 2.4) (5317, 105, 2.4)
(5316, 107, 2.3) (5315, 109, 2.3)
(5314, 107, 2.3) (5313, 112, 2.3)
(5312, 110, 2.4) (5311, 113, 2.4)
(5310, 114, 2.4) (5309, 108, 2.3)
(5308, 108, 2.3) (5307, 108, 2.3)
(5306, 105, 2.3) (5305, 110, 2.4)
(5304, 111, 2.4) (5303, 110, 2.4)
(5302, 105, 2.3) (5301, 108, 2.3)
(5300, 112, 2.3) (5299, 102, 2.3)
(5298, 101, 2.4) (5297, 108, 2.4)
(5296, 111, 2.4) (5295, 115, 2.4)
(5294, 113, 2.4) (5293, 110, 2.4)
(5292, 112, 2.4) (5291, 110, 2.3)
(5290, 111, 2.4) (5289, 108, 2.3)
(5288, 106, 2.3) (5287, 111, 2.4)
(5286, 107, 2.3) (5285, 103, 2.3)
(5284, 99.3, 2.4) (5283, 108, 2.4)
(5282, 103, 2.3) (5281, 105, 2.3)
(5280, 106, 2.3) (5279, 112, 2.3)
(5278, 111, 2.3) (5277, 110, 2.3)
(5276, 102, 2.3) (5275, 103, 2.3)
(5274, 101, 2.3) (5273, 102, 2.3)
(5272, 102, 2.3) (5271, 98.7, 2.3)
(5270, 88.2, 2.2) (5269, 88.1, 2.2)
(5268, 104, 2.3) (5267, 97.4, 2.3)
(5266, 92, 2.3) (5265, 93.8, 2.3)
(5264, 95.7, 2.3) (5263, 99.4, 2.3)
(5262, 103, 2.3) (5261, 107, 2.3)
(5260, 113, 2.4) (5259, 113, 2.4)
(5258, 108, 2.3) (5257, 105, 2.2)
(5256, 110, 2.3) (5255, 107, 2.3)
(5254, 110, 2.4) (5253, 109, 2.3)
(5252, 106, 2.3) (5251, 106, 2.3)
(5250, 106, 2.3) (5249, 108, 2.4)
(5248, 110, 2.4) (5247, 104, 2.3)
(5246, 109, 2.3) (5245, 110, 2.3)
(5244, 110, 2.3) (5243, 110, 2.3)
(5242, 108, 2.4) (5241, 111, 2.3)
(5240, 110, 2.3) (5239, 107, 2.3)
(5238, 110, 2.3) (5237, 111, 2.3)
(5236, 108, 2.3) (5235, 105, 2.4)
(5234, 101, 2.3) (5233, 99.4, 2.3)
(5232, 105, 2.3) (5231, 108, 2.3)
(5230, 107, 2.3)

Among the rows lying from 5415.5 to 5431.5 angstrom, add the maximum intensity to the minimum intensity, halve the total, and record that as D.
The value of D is 103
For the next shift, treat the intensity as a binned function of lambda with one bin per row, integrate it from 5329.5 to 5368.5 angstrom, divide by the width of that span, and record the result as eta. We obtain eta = 107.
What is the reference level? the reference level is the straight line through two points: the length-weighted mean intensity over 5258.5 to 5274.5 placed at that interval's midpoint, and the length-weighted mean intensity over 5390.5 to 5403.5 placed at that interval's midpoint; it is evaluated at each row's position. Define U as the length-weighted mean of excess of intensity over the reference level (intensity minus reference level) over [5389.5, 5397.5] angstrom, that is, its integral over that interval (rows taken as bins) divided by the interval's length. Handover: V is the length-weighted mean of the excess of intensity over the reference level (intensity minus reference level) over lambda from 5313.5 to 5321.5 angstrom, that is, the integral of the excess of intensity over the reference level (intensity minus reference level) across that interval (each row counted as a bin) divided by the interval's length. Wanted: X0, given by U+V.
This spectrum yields 6.9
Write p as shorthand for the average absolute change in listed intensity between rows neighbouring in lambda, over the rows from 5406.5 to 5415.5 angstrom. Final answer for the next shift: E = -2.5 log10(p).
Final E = -2.0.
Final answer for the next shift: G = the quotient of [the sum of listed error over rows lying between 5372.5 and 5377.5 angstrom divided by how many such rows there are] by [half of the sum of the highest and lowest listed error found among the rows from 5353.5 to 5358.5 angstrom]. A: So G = 0.98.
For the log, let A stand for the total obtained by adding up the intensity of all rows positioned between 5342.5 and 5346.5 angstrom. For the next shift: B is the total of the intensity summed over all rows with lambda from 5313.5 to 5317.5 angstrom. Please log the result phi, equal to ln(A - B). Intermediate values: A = 429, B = 428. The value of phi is 0.0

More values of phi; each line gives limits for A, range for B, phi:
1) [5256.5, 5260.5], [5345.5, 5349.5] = 2.2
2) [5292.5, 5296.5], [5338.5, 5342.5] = 3.4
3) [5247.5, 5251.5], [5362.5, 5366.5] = 2.5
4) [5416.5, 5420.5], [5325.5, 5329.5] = 3.9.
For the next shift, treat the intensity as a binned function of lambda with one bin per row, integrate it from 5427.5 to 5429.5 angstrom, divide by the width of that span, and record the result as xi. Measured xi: 101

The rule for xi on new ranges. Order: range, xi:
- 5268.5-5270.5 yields 88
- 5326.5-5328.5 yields 94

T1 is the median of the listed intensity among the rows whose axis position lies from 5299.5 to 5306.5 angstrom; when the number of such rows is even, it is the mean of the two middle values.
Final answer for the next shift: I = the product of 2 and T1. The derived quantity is 220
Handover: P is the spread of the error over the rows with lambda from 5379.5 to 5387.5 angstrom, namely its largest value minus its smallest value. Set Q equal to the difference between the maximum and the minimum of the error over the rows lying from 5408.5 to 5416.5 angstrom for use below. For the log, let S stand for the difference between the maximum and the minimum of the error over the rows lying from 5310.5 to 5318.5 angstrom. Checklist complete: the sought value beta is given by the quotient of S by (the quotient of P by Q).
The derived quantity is 0.20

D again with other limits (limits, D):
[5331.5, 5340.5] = 106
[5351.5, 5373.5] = 106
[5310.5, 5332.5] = 100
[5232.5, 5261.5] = 106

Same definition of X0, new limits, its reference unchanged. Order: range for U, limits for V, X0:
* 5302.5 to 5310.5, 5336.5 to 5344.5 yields 11.2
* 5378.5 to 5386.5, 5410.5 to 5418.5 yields -1.1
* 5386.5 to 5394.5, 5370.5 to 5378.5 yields 5.3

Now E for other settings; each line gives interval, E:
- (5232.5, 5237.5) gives -1.2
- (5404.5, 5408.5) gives -1.9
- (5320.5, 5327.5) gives -1.2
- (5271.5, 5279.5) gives -0.8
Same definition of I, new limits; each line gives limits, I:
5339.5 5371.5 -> 215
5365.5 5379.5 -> 213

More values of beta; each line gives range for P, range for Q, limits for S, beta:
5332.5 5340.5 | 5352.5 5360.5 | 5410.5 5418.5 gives 0.10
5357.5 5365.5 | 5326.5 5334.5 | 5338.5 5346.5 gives 0.00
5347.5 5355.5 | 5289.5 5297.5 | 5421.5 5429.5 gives 0.10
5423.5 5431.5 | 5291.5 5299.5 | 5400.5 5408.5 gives 0.10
